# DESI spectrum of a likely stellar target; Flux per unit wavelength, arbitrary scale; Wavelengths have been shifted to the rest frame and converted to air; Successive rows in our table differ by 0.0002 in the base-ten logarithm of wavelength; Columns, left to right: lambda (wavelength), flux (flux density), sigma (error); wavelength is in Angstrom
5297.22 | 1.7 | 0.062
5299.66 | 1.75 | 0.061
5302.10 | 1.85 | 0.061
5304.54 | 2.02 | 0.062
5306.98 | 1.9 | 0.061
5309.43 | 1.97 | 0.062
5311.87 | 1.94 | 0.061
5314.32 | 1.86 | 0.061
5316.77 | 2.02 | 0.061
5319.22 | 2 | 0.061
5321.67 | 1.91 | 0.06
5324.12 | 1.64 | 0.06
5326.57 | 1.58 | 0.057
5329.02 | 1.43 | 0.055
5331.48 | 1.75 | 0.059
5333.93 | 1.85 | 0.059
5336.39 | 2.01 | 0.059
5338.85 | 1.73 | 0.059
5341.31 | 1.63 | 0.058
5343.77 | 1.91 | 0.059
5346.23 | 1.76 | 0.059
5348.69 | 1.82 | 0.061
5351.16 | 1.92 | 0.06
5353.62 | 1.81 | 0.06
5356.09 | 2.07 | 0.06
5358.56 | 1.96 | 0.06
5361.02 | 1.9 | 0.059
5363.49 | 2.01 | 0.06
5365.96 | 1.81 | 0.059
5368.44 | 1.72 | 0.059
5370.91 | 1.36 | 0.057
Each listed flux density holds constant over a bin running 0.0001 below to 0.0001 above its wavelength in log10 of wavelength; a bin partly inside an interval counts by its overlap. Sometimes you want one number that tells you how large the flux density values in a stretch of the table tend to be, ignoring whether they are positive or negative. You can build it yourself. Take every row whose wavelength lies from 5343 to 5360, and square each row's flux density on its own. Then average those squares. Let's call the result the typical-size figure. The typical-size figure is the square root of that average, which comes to 1.90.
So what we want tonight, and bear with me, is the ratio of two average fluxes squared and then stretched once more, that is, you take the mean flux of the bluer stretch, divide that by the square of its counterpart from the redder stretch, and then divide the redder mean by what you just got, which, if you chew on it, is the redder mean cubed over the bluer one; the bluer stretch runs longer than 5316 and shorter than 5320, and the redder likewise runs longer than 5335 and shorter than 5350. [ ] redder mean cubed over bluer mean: 3.0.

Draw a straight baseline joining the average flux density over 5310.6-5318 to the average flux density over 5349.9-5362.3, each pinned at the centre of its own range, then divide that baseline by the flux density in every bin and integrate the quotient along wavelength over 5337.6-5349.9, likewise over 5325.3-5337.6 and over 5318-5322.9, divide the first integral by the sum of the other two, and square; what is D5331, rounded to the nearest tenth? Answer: 0.5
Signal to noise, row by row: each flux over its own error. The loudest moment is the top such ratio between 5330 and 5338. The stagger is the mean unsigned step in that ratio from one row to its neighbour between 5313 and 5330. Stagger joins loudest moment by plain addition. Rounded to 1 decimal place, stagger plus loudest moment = 35.8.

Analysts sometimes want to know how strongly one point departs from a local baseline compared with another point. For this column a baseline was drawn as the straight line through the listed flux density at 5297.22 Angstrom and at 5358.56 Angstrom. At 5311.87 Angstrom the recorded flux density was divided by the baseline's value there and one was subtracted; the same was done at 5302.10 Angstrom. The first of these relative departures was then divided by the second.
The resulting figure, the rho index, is 1.3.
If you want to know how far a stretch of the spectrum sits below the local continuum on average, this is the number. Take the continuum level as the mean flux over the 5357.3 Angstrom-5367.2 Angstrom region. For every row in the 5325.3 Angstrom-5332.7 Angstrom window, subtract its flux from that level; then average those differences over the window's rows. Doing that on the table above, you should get 0.33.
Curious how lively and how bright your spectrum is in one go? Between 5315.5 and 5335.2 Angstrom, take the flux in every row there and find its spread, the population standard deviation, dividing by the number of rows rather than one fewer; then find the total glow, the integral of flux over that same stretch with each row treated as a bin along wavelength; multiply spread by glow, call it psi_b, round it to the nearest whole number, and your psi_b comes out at 7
